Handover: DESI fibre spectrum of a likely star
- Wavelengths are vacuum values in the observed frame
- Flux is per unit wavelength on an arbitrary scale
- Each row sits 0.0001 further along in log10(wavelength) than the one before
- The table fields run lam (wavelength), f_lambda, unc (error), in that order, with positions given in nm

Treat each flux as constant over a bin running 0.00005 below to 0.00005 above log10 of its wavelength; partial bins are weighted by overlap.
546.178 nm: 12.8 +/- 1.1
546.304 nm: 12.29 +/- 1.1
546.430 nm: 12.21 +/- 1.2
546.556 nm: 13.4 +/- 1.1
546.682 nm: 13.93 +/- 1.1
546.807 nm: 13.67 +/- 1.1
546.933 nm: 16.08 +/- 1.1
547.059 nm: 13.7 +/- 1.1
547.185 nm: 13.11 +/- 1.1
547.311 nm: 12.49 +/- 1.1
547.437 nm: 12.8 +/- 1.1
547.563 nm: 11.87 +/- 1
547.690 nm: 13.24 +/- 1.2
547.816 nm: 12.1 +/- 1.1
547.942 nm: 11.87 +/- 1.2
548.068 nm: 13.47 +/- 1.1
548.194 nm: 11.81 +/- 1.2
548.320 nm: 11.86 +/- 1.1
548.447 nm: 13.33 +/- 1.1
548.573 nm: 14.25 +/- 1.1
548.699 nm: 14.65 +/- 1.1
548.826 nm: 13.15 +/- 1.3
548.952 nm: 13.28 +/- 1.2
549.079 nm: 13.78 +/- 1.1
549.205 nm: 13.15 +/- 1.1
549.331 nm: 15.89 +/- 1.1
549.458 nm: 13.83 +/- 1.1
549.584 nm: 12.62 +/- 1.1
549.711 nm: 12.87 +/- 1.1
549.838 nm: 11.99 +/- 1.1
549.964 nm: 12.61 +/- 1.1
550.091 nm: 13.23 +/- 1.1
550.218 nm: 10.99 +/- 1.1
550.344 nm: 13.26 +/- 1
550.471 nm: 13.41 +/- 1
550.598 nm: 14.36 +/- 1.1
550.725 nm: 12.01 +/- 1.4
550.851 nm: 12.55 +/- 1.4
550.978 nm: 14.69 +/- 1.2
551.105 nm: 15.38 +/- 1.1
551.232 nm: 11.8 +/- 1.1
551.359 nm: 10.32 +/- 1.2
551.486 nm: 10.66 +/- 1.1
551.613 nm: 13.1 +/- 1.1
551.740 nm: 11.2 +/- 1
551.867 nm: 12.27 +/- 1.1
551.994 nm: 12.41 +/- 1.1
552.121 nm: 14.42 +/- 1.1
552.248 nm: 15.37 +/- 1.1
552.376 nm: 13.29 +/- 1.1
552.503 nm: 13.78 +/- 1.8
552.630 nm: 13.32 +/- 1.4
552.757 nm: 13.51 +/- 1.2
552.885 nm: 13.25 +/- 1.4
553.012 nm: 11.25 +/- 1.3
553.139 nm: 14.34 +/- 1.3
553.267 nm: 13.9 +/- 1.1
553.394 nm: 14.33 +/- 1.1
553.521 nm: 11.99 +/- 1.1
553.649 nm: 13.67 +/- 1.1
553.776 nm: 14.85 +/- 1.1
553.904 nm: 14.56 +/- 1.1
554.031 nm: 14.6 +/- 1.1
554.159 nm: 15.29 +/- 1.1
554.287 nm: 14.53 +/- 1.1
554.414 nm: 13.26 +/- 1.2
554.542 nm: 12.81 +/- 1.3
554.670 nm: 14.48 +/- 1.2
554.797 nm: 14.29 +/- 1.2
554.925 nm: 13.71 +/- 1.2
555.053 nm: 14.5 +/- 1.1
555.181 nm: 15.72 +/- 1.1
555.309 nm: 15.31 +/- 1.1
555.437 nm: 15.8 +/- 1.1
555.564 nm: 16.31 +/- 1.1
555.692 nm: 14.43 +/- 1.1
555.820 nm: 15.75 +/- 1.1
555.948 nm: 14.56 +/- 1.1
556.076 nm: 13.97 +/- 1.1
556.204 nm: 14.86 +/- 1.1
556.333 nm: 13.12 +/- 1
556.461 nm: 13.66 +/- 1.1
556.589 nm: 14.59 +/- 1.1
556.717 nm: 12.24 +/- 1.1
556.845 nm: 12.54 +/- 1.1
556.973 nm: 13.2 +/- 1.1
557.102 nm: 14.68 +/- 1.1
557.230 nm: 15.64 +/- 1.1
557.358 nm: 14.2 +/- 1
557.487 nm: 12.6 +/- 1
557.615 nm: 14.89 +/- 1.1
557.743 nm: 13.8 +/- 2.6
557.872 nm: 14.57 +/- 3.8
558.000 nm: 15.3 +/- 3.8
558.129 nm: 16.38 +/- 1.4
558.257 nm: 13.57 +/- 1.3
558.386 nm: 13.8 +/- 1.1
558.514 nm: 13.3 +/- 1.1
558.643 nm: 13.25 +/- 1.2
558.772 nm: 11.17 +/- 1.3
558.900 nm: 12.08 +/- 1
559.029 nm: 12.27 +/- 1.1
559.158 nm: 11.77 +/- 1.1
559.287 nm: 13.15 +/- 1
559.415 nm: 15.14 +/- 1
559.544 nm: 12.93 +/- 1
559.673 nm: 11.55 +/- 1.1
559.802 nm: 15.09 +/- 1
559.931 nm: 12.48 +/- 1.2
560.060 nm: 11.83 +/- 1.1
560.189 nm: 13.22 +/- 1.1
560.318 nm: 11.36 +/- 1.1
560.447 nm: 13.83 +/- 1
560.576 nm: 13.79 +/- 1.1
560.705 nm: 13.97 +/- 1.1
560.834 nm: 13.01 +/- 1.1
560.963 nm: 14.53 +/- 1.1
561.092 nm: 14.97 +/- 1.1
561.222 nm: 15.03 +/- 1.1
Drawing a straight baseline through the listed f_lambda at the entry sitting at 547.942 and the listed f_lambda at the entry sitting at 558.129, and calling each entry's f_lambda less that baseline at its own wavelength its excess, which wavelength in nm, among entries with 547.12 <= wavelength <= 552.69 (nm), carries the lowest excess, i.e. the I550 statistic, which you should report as 551.359 nm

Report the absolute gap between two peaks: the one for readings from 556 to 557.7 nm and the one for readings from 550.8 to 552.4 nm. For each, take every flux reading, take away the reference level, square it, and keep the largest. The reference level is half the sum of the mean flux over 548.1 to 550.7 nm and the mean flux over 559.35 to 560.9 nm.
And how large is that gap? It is 2.3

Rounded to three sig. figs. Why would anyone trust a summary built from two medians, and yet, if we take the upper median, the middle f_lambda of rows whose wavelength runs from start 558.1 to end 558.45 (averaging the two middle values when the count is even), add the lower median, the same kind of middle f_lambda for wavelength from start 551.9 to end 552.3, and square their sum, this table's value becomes 796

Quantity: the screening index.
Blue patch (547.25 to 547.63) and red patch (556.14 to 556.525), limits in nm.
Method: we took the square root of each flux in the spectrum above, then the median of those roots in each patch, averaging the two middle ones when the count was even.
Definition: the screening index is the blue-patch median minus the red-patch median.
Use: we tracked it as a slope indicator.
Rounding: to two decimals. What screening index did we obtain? -0.16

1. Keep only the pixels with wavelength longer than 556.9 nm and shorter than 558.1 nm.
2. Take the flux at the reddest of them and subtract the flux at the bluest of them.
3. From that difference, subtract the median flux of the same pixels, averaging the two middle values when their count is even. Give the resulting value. -12.5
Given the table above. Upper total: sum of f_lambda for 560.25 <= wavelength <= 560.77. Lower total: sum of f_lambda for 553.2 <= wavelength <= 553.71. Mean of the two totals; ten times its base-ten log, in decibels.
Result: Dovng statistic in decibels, 17.28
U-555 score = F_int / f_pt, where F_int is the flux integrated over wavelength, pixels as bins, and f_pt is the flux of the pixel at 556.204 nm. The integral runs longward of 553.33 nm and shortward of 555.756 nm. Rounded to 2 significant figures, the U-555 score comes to 2.4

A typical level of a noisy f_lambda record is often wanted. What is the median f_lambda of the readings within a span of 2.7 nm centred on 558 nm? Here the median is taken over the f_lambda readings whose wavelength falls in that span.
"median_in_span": 13.3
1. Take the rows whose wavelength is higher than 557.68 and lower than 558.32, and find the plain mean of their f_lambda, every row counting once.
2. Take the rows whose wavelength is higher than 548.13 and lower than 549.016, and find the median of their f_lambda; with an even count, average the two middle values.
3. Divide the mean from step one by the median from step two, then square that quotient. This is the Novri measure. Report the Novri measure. 1.23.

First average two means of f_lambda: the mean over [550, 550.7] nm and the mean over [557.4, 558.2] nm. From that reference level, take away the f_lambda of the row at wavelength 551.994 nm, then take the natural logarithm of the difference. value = 0.3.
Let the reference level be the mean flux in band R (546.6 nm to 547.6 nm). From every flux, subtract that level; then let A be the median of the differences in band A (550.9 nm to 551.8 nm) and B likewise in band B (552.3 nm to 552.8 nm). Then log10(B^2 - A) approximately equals 0.2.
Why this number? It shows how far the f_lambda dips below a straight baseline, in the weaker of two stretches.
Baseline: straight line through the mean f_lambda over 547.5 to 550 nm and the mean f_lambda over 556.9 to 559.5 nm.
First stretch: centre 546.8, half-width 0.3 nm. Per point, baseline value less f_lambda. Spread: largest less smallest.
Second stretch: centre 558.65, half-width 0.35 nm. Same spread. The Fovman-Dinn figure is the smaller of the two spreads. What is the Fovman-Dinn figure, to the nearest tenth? 2.7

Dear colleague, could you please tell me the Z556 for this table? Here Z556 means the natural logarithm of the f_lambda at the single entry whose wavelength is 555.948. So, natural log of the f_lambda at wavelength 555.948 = 2.678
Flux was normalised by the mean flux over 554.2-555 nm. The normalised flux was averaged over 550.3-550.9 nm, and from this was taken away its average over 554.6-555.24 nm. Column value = -0.10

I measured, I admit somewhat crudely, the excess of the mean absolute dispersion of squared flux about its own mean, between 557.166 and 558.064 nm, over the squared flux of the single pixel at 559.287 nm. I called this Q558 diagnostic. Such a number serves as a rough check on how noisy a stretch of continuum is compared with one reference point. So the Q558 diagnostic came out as -151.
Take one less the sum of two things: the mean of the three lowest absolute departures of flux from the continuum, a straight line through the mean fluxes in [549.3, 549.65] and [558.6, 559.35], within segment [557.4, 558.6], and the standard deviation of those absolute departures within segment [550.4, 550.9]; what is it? -0.3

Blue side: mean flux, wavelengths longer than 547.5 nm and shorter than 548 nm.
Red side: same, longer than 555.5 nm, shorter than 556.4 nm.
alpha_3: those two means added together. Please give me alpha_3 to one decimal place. 27.0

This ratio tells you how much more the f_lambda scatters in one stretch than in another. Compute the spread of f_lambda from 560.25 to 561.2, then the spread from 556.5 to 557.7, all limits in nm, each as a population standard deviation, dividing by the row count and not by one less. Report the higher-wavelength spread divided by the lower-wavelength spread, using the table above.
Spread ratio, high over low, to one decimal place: 0.9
